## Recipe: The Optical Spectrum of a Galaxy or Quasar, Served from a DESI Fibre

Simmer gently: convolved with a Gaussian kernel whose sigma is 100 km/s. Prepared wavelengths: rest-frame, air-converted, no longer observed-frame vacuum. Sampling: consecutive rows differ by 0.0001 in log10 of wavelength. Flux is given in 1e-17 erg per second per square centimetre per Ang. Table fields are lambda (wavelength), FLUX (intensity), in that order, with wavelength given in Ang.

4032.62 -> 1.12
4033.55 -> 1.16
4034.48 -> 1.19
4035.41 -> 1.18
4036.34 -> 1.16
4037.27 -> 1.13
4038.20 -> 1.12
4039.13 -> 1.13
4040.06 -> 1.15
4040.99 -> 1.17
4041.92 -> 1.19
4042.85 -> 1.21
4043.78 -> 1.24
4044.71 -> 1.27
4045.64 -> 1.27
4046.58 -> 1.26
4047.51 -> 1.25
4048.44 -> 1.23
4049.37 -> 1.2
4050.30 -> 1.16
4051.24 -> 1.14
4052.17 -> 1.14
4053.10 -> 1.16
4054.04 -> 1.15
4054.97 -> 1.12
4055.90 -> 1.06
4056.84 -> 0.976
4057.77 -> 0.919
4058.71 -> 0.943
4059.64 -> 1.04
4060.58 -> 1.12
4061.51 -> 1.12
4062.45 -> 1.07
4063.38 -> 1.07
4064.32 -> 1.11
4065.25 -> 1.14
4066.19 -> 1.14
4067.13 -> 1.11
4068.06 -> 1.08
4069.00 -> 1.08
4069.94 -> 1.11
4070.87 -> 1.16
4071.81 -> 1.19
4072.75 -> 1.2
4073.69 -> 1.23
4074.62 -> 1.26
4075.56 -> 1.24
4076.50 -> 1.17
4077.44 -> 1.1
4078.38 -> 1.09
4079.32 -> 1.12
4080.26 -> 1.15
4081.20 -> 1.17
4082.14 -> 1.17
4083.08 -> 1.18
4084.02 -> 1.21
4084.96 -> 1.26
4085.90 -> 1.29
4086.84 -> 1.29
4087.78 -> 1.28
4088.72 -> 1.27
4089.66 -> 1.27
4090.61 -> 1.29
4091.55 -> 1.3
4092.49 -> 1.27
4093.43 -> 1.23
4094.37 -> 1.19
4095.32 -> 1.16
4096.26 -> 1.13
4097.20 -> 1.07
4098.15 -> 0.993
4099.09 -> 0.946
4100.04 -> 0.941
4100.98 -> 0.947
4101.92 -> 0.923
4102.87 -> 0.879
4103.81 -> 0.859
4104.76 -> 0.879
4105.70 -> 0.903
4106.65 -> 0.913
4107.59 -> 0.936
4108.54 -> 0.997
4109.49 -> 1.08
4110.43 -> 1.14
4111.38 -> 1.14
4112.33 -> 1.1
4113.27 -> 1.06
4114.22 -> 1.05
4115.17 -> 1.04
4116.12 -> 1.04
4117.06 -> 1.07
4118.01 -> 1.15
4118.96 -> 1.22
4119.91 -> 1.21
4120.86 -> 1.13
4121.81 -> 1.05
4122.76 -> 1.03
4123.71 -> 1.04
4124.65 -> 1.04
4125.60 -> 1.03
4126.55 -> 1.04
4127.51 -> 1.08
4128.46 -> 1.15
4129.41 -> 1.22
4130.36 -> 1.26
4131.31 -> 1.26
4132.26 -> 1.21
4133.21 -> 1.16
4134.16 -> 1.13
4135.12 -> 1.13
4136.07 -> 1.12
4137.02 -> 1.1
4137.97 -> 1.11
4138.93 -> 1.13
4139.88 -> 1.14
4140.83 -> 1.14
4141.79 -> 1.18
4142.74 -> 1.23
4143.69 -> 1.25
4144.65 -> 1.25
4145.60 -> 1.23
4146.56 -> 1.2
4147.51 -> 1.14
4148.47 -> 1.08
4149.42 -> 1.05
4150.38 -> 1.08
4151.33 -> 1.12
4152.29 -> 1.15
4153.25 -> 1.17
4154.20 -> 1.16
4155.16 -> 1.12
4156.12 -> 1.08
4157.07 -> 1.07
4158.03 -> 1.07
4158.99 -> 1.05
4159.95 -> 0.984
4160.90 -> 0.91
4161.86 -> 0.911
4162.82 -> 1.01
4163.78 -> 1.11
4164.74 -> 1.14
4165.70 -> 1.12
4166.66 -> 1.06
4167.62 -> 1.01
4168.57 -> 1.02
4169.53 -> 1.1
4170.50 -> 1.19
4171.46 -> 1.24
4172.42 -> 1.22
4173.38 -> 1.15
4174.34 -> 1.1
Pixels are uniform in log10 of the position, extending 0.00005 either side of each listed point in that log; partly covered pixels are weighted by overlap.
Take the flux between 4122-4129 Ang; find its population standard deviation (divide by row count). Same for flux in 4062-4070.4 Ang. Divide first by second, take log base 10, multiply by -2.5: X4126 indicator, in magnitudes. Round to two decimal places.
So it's -0.48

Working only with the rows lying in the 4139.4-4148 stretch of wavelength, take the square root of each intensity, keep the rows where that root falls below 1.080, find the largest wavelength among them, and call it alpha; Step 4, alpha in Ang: 4147.51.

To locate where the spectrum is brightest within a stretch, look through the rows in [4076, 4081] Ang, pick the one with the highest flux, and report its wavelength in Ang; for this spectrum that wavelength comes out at 4076.50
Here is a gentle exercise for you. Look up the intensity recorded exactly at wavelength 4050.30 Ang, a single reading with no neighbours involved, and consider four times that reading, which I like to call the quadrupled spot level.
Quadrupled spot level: 4.6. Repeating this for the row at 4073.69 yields 4.9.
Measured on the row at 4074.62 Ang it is 5.0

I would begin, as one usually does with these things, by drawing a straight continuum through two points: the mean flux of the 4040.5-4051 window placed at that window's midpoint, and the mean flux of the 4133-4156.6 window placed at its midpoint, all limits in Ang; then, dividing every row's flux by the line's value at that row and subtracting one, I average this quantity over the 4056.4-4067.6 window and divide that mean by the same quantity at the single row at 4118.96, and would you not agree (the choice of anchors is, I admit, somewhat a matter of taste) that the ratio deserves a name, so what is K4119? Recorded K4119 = -2.6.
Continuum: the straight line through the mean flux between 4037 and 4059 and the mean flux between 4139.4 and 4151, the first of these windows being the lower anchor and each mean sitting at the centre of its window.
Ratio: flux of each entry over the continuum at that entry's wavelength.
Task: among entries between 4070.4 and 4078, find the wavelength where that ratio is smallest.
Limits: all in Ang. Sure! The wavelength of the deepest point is 4077.44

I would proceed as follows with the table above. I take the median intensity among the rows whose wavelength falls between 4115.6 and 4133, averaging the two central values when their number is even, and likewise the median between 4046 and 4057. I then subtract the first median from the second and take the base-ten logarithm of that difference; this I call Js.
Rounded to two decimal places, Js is -1.30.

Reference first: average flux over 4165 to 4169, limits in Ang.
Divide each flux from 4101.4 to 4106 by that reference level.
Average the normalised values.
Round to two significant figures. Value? 0.84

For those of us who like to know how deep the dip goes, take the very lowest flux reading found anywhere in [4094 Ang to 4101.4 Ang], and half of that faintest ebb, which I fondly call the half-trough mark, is 0.47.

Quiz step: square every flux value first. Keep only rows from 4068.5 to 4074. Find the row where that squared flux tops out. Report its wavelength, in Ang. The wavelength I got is 4073.69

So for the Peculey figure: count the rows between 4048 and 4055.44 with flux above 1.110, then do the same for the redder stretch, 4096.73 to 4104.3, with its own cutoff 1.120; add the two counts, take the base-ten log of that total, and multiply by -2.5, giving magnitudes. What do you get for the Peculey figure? -2.3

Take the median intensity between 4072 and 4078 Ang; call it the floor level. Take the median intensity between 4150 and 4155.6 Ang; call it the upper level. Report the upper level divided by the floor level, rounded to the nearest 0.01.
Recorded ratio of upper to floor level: 0.93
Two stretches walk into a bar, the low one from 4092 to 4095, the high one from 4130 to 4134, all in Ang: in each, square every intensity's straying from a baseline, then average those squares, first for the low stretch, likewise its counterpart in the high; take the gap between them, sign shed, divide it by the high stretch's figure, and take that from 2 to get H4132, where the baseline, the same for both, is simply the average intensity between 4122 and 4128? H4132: 1.9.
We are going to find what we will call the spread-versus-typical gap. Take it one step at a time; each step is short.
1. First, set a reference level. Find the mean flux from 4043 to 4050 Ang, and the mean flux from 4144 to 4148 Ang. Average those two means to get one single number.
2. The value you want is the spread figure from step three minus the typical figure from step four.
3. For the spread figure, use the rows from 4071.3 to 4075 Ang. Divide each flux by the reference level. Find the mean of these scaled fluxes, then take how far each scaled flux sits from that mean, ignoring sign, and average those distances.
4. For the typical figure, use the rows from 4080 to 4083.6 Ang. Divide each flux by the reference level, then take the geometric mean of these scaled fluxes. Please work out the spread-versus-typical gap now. -0.93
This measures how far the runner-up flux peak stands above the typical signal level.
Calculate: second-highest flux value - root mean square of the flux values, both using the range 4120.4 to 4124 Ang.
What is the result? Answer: -0.013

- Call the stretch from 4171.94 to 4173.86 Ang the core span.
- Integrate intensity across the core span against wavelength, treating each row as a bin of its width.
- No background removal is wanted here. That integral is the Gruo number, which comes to 2.28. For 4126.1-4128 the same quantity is 2.01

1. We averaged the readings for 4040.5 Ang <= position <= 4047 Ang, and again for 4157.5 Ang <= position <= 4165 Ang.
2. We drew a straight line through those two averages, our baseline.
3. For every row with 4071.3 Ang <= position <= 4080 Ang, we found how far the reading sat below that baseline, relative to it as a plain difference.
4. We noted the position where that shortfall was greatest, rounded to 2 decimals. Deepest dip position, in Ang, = 4078.38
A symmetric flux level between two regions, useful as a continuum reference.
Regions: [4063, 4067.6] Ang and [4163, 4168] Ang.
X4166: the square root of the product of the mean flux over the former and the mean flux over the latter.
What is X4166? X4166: 1.10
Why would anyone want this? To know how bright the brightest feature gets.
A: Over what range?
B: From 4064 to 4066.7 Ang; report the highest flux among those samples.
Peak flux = 1.14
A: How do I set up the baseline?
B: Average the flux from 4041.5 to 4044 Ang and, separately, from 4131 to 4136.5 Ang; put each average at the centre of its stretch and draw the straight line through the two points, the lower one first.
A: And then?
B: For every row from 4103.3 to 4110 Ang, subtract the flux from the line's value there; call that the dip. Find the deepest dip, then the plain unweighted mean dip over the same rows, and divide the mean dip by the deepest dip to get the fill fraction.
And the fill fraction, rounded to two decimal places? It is 0.75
